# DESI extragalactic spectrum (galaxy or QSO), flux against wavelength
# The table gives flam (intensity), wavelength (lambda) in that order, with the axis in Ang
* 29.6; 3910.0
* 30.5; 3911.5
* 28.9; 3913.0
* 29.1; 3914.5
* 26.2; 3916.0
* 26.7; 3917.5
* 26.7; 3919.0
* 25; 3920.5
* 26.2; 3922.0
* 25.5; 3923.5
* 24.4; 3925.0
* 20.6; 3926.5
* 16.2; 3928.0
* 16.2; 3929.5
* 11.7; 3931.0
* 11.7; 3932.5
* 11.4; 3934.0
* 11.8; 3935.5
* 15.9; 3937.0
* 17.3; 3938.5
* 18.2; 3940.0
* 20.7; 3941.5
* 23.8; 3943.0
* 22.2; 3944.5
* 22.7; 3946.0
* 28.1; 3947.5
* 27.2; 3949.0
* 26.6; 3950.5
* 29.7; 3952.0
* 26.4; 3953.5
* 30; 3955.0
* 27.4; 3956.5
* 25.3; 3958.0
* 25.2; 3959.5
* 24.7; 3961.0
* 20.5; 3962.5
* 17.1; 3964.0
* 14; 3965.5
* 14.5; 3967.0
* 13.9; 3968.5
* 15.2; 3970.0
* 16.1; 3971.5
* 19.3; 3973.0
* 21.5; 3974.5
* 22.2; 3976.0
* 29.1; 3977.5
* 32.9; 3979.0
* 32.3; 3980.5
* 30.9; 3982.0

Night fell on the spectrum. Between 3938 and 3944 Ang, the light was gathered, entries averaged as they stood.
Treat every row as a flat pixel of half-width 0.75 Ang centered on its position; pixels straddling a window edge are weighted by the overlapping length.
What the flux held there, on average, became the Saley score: 20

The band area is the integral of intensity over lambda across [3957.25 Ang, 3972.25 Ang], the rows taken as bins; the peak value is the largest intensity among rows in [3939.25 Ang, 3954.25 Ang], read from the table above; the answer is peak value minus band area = -250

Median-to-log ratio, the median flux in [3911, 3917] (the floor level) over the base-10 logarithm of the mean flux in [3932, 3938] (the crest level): 26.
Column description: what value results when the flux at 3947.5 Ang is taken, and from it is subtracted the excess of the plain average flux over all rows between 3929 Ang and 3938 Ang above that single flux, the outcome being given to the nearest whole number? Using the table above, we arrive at 43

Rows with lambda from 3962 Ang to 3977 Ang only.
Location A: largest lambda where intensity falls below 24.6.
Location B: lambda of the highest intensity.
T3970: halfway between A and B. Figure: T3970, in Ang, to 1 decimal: 3976.0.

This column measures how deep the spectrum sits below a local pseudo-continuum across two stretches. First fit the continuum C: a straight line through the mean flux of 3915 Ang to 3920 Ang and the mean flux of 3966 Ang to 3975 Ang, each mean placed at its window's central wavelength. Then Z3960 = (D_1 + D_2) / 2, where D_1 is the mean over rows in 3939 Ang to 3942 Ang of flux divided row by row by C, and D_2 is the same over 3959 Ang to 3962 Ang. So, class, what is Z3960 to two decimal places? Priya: 1.10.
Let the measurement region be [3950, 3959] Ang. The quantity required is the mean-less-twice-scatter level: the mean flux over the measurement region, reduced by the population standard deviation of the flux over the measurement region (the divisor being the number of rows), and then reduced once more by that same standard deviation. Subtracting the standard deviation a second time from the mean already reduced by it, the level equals 24.1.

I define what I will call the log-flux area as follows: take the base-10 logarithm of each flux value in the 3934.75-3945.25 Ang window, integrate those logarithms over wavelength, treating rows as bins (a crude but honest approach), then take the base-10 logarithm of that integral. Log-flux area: 1.12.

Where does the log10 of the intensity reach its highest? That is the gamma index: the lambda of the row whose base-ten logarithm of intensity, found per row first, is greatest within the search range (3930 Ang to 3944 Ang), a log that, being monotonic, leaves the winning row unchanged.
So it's 3943.0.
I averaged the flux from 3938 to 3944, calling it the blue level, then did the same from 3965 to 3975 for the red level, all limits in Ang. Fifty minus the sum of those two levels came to 14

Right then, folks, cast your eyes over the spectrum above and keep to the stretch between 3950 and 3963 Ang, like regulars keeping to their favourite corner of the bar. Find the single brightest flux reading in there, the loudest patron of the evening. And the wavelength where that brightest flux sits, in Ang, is 3955.0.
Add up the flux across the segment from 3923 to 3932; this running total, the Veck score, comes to 115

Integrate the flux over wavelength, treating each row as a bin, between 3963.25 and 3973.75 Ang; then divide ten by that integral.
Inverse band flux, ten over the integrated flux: 0.061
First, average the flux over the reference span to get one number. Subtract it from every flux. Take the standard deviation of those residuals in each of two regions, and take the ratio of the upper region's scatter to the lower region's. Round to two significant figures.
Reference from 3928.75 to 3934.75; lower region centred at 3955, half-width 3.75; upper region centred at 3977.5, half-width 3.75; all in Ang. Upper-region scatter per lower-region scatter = 2.7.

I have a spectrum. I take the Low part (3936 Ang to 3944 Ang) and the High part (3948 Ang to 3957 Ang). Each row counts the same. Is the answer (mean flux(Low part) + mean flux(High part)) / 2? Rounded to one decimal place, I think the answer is 23.5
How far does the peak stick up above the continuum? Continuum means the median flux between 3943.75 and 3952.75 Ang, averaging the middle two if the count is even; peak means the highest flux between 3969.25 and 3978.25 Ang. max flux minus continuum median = 2.2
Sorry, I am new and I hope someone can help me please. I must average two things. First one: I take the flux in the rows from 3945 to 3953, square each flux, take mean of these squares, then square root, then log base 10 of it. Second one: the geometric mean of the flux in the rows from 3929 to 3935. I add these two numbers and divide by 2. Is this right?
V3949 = 7.0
